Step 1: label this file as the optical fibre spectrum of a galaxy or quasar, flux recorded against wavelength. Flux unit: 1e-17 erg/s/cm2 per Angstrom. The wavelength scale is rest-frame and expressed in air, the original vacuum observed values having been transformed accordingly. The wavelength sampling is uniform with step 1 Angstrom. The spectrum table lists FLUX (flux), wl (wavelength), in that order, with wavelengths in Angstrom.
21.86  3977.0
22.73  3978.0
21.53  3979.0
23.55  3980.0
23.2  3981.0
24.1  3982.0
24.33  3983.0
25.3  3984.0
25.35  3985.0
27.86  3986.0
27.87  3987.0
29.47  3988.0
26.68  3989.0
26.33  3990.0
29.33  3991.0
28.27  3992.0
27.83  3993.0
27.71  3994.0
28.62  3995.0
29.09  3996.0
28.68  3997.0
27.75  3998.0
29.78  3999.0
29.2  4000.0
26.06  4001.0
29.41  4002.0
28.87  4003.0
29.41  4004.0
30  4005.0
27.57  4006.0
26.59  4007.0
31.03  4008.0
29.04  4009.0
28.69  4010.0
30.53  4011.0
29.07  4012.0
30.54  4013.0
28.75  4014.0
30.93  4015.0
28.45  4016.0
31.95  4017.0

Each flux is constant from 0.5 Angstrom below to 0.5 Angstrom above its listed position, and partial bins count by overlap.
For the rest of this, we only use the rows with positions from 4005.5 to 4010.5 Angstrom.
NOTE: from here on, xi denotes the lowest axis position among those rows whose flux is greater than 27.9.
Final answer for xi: 4008.0 Angstrom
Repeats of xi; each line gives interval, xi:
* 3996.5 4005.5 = 3997.0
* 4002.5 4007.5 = 4003.0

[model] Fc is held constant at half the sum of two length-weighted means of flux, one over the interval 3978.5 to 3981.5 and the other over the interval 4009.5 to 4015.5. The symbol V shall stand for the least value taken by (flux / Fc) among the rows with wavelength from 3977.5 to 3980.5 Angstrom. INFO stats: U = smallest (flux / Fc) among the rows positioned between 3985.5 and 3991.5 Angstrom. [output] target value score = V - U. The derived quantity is -0.18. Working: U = 1.00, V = 0.82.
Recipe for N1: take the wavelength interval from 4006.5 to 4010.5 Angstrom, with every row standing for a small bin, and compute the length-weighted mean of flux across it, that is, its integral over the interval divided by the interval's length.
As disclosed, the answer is 28.8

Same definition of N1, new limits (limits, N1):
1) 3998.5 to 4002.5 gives 28.6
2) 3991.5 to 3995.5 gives 28.1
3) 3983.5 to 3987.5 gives 26.6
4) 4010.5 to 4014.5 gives 29.7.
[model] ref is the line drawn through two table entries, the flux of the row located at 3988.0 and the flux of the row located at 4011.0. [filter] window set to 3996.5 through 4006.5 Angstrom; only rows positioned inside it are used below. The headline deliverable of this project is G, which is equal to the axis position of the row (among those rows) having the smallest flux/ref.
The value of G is 4001.0 Angstrom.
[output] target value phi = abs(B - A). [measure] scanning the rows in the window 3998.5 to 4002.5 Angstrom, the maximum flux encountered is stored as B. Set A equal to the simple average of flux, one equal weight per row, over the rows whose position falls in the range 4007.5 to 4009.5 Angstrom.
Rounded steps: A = 30.0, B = 29.78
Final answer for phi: 0.3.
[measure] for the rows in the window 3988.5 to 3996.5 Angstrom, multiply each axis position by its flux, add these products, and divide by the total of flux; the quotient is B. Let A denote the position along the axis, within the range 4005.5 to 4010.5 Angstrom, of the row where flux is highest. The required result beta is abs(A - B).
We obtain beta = 15.4 Angstrom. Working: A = 4008.0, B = 3992.6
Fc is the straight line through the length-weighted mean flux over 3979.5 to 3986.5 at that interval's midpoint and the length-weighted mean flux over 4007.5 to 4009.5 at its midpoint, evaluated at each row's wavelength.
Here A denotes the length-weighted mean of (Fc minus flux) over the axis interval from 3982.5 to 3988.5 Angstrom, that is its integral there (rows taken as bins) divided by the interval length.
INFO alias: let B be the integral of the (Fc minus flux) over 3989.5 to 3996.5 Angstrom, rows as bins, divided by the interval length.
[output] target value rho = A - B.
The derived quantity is 0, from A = -1.4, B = -1.31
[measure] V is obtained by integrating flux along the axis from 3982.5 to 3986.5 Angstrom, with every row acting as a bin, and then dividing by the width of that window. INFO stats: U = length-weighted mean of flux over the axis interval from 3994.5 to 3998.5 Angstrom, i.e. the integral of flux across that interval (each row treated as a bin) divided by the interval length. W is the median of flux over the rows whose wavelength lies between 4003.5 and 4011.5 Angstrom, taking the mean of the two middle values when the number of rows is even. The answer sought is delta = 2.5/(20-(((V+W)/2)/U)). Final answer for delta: 0.1313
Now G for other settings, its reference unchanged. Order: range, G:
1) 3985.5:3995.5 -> 3990.0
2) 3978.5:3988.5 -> 3979.0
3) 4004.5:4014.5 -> 4007.0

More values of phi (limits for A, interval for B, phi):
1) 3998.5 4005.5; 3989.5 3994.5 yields 0.4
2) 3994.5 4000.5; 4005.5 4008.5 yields 2.2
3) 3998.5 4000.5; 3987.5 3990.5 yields 0.0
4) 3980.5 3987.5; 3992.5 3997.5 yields 3.7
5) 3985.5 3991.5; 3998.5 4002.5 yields 1.9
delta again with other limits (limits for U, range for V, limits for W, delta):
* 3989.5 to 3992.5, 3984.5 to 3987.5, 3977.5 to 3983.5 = 0.1309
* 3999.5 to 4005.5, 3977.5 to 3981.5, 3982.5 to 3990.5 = 0.1306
